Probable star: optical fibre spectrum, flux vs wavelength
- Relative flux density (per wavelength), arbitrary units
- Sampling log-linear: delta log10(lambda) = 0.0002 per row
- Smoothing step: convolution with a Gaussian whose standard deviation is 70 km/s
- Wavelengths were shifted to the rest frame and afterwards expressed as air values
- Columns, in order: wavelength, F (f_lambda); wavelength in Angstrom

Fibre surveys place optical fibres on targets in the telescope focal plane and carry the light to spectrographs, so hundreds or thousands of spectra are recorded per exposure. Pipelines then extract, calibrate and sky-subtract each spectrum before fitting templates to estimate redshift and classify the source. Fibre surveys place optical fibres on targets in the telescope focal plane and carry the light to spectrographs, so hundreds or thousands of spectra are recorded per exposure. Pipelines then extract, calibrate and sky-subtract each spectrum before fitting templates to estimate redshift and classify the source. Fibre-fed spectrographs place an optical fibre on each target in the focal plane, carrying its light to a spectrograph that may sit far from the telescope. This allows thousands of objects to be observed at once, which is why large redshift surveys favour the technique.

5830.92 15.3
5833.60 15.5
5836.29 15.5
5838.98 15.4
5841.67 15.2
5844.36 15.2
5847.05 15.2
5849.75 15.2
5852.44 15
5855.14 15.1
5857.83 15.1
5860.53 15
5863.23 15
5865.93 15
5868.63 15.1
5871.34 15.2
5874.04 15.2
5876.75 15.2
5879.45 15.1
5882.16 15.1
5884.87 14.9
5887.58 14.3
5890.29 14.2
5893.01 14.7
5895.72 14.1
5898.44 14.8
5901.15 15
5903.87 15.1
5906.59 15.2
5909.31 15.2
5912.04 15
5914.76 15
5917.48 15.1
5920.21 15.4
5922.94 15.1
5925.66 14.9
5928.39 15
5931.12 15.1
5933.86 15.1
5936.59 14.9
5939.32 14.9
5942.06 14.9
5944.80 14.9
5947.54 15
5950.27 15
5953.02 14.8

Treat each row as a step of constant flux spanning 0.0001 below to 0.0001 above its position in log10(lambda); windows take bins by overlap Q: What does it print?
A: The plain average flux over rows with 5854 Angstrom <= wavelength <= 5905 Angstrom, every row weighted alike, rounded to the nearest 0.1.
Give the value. 14.9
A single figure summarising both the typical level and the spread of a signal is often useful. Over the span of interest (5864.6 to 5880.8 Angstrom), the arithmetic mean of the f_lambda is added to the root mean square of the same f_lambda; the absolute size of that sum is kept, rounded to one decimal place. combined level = 30.3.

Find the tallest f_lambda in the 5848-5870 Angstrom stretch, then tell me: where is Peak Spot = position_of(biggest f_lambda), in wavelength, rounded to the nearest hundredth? 5849.75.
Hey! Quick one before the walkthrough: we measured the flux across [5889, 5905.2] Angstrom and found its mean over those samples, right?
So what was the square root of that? 3.83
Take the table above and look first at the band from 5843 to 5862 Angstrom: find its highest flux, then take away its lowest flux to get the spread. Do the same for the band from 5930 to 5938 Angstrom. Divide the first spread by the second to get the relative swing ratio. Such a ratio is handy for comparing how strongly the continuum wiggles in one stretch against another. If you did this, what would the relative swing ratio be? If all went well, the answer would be 1.0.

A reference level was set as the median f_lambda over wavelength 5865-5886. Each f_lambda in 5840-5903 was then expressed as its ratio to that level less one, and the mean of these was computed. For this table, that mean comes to -0.010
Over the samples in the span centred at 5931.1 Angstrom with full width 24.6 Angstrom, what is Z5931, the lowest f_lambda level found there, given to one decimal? 14.9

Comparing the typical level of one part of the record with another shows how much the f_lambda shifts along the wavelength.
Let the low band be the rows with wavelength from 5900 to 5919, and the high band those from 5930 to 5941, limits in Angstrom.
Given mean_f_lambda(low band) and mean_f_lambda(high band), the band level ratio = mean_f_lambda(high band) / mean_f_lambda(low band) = 0.99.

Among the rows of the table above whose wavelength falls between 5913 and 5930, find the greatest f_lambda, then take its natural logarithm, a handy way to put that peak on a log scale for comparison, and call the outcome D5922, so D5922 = 2.73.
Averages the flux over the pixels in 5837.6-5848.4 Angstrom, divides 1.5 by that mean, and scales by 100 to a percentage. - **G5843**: 9.8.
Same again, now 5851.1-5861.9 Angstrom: 10.0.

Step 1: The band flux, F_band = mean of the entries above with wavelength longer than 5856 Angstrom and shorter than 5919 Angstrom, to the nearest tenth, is 14.9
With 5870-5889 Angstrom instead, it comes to 15.0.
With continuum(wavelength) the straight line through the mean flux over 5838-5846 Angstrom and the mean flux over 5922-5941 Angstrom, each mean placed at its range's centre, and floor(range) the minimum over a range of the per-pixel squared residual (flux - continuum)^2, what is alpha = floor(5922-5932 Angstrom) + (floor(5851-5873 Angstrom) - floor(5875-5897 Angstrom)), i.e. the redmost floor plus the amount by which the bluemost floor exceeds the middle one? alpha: -0.0009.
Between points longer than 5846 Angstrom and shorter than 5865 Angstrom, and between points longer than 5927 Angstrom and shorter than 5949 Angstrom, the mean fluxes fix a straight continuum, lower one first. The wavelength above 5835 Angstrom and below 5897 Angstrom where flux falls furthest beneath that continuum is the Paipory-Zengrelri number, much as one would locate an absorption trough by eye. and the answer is 5895.72 Angstrom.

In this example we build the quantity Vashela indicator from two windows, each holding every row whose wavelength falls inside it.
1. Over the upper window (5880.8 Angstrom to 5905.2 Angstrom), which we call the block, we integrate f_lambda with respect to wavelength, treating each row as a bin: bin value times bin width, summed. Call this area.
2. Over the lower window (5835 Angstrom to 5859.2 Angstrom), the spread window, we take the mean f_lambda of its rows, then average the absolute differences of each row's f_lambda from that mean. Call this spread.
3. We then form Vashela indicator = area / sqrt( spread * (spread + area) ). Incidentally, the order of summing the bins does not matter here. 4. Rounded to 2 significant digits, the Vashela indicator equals 58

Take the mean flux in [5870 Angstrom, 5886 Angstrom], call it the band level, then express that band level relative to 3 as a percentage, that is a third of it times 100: 504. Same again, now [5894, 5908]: 495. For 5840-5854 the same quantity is 505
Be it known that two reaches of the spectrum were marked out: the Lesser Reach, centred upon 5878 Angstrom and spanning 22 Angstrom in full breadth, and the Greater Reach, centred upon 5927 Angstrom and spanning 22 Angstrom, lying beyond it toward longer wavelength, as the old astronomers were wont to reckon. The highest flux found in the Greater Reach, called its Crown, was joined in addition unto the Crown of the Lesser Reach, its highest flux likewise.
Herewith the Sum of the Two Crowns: 30.6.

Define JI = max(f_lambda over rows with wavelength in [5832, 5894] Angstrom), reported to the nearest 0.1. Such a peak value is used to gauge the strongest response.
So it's 15.5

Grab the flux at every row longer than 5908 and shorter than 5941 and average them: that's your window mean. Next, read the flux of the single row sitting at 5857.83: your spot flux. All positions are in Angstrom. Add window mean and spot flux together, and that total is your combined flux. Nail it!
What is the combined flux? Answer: 30.2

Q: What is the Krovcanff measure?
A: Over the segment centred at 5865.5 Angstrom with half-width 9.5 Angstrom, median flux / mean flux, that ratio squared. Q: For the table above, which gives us 1.00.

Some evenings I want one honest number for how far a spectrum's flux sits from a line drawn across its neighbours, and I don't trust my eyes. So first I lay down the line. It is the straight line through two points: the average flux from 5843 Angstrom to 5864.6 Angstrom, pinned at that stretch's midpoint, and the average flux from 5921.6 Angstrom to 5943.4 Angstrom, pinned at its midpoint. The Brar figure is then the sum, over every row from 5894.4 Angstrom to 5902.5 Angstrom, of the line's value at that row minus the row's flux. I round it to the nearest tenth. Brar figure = 1.2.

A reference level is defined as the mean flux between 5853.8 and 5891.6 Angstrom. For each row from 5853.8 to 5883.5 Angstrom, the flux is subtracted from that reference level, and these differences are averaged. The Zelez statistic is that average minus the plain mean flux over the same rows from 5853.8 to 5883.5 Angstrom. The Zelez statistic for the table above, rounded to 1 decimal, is -15.2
